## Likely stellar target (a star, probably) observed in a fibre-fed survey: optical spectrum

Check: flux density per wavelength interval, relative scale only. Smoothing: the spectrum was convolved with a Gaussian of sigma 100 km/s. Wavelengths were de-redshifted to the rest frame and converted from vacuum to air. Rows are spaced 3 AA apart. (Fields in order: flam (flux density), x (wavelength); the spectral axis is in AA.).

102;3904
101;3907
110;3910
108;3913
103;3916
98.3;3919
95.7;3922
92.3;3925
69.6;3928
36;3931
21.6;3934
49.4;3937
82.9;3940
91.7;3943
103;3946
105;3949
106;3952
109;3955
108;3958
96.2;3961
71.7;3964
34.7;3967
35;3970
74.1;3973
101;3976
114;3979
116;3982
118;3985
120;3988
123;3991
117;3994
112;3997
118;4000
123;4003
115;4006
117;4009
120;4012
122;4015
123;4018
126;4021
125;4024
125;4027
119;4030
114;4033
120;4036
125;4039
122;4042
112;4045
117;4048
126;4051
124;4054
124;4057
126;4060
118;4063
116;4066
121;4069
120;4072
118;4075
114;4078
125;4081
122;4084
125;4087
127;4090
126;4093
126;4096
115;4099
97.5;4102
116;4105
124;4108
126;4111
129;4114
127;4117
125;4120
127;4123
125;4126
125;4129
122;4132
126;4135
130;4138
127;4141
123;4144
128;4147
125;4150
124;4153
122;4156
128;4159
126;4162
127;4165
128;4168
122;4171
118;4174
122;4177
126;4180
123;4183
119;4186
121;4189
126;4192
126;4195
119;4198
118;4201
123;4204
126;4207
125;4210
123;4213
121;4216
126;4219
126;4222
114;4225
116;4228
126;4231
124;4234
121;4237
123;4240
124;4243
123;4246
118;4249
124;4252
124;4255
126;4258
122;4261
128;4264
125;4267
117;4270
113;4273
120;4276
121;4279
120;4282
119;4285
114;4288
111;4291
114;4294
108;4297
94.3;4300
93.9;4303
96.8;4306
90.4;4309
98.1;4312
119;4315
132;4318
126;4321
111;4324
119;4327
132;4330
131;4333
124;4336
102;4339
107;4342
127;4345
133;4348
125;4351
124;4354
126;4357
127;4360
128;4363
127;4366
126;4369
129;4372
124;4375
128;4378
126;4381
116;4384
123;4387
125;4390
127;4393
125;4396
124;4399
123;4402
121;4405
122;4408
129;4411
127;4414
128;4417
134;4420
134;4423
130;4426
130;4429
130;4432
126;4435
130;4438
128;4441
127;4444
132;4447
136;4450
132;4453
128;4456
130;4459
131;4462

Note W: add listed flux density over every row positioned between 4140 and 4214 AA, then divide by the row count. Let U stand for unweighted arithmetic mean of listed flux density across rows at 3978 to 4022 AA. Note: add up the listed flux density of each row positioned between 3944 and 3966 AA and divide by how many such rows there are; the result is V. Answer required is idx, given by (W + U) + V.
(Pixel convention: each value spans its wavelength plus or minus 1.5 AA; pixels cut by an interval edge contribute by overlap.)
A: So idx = 343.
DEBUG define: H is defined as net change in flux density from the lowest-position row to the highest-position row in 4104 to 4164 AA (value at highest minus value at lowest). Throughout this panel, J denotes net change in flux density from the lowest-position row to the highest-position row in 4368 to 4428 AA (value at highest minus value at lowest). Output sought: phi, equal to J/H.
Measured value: 0.4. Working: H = 10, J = 4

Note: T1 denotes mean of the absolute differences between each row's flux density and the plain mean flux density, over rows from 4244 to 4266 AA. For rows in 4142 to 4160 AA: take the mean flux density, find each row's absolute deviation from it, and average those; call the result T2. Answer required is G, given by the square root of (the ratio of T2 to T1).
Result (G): 0.95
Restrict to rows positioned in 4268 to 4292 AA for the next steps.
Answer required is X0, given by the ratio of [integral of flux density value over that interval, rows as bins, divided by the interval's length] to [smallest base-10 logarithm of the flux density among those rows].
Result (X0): 57.3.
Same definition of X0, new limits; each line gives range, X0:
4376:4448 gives 61.4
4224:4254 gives 59.1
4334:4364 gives 60.9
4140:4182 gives 60.2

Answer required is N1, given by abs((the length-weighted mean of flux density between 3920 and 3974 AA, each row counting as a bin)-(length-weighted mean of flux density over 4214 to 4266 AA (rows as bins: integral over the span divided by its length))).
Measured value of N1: 46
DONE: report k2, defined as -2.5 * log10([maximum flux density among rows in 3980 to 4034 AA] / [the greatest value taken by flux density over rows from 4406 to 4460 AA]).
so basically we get 0.083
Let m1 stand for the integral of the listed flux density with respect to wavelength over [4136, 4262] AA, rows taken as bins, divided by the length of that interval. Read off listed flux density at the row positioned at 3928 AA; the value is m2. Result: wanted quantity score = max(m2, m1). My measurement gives 123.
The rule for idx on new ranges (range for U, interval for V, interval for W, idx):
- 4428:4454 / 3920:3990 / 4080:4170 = 339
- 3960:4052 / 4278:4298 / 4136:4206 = 349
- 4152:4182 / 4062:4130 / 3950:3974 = 325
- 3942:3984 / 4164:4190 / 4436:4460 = 344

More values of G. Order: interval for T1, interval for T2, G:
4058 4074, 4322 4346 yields 1.88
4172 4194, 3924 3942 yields 3.06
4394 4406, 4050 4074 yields 1.58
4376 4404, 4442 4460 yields 1.04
